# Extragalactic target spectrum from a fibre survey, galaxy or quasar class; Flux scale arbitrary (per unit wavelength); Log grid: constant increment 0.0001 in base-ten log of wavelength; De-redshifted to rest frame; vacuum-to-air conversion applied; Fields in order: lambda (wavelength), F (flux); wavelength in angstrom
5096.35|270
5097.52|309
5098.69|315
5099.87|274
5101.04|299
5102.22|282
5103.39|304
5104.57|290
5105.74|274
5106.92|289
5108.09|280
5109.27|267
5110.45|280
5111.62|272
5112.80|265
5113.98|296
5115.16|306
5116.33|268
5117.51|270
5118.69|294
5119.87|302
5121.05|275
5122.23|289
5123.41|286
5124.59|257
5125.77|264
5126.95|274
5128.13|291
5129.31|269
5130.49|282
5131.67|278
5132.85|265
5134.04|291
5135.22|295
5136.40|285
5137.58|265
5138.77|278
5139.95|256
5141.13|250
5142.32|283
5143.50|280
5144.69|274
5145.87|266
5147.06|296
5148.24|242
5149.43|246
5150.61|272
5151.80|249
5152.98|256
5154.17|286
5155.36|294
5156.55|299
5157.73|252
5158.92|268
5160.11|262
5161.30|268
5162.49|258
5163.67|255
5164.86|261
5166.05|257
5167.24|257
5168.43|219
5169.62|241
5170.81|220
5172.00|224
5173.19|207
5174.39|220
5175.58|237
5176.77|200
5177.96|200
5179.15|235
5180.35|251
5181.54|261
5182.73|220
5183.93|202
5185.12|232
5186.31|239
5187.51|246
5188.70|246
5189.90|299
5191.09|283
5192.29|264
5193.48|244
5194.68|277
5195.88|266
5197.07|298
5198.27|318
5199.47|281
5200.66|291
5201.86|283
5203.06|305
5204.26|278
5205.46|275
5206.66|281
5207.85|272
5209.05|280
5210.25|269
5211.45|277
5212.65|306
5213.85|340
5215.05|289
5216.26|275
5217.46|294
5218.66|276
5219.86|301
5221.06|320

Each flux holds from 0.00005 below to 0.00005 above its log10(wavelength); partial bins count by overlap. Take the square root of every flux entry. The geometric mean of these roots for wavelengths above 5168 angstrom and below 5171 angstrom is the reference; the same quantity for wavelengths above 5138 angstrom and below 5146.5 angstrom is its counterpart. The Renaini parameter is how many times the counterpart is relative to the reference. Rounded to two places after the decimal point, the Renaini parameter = 1.09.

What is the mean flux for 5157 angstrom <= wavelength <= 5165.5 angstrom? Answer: 261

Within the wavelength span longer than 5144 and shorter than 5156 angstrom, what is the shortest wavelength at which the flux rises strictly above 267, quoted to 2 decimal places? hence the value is 5144.69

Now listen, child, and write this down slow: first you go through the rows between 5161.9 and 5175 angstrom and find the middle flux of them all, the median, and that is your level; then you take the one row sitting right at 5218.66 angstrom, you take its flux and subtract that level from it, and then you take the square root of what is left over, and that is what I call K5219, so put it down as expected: 5.9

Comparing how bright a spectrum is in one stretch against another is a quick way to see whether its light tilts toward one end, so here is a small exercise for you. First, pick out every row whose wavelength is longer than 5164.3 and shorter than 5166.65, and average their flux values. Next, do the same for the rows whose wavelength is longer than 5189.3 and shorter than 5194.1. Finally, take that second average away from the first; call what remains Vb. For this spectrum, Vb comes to -14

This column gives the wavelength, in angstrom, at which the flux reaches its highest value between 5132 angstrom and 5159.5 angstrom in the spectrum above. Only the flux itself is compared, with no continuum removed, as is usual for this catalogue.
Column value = 5156.55 angstrom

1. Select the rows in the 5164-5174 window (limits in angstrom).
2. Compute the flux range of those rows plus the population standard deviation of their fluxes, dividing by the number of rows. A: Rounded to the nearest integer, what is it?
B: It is 74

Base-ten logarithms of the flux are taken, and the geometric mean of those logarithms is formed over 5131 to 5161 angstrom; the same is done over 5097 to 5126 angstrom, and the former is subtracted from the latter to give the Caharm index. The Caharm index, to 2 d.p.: 0.02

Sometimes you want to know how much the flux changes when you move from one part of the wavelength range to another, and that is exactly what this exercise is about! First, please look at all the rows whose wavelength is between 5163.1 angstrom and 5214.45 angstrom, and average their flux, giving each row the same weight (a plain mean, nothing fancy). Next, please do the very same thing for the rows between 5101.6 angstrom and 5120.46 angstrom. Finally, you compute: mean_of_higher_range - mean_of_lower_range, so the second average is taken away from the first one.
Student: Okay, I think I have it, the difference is -25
